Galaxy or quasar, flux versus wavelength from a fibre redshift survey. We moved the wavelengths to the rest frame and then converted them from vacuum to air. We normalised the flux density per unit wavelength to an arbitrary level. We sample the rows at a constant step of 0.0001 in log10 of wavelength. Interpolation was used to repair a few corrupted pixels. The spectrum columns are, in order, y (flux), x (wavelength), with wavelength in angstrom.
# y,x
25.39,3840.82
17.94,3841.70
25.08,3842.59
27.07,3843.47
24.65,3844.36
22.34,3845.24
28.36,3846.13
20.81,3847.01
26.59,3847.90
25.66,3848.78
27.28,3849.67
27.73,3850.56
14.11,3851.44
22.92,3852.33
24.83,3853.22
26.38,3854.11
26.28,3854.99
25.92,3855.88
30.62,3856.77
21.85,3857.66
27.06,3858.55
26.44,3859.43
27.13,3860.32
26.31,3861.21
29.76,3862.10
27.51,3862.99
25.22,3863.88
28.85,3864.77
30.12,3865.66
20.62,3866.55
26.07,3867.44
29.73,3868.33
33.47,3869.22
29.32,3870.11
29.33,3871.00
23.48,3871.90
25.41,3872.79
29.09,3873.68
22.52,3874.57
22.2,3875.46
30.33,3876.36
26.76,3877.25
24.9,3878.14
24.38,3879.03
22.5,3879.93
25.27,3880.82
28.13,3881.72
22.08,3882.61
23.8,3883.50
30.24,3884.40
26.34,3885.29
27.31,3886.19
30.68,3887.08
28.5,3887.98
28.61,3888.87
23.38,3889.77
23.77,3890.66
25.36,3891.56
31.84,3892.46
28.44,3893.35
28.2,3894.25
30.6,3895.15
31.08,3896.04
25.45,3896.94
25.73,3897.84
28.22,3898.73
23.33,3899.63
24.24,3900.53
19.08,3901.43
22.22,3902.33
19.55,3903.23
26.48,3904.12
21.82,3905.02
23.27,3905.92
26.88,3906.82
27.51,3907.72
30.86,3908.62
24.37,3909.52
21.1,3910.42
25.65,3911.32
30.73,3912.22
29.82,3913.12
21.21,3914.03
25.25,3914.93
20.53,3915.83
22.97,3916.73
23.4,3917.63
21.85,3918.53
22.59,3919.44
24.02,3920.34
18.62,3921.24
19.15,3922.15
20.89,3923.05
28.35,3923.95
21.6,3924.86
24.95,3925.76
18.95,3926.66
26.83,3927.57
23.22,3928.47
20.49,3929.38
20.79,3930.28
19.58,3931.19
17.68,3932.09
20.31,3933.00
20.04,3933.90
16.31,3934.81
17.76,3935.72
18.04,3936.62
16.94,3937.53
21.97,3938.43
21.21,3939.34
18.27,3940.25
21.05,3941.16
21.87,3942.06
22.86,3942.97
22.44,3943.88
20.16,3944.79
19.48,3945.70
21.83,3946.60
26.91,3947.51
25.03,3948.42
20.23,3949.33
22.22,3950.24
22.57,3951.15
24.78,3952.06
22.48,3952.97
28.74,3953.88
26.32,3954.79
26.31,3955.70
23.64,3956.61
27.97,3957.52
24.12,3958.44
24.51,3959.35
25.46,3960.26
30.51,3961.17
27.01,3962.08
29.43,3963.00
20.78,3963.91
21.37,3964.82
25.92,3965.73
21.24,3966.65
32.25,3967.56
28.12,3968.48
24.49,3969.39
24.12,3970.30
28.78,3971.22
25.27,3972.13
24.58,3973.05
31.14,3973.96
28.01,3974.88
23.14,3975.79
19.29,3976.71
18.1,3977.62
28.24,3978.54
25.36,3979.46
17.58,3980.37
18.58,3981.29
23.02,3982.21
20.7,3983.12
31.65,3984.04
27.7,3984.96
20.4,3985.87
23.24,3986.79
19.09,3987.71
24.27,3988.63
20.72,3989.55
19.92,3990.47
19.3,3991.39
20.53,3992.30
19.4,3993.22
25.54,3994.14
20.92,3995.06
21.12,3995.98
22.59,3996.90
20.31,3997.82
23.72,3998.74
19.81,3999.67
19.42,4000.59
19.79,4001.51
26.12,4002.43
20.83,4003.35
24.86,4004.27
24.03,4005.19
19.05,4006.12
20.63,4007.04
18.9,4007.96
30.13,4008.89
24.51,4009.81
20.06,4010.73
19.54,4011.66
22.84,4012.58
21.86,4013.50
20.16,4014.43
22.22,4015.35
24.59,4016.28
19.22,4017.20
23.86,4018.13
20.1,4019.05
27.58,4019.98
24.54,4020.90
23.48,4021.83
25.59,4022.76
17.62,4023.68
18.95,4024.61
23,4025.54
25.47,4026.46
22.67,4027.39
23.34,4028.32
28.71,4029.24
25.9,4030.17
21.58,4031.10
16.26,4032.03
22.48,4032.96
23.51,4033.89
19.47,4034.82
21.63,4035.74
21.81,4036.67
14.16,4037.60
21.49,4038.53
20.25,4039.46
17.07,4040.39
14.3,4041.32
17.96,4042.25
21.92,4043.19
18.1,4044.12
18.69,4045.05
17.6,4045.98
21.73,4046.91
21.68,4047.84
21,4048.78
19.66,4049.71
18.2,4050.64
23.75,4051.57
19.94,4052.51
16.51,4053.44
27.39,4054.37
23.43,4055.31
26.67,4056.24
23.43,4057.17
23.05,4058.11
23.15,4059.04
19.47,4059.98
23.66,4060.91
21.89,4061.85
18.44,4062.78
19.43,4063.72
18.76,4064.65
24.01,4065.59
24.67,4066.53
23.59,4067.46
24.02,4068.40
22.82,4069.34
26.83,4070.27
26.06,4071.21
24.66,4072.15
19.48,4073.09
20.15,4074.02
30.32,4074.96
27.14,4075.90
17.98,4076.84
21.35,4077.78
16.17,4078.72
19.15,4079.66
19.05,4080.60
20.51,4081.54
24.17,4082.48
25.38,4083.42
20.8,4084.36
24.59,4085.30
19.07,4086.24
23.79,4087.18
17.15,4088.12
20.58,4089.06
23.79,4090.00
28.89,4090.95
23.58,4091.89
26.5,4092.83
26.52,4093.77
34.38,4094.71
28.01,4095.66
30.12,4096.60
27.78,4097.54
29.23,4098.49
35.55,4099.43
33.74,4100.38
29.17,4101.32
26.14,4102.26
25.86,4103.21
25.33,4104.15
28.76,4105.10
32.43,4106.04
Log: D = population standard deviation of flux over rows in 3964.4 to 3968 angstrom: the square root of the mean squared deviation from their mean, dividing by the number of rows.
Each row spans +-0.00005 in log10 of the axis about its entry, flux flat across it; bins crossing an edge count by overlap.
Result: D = 4.5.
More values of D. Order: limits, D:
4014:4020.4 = 2.8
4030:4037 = 2.6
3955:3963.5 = 2.3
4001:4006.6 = 2.7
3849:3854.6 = 4.7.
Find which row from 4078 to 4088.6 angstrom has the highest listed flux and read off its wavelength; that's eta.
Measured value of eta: 4083.42 angstrom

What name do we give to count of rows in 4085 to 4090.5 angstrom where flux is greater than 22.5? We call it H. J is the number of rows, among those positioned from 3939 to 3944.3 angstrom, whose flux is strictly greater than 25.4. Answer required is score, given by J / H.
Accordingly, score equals 0.0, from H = 3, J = 0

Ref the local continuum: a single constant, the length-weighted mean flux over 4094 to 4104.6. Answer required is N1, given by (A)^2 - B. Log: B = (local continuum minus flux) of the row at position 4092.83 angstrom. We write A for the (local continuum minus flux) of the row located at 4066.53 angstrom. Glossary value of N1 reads 20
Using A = 4.8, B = 3.0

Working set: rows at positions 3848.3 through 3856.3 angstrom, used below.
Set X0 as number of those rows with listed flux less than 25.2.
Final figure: 3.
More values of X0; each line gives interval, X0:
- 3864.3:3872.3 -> 2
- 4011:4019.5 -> 9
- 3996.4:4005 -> 8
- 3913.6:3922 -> 8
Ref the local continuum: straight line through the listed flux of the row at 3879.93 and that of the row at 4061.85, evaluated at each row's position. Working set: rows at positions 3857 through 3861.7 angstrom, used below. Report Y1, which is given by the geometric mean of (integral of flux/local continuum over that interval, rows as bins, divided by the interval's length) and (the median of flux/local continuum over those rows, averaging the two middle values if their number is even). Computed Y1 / 1.16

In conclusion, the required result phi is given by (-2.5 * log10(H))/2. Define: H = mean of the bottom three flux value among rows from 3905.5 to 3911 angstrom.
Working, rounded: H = 22.9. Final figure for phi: -1.700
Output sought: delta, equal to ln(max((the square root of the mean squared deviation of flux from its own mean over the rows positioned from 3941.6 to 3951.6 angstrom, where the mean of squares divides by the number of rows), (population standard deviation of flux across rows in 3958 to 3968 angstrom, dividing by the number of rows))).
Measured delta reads 1.30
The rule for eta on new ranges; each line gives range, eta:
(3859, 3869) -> 3865.66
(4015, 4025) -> 4019.98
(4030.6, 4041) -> 4033.89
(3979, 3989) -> 3984.04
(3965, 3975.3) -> 3967.56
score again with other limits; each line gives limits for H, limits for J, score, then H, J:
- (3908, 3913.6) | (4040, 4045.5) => 0.0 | 5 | 0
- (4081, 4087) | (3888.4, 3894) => 1.0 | 3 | 3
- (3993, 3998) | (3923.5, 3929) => 1.0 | 2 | 2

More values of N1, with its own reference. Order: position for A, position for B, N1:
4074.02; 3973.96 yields 89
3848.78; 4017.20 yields 5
